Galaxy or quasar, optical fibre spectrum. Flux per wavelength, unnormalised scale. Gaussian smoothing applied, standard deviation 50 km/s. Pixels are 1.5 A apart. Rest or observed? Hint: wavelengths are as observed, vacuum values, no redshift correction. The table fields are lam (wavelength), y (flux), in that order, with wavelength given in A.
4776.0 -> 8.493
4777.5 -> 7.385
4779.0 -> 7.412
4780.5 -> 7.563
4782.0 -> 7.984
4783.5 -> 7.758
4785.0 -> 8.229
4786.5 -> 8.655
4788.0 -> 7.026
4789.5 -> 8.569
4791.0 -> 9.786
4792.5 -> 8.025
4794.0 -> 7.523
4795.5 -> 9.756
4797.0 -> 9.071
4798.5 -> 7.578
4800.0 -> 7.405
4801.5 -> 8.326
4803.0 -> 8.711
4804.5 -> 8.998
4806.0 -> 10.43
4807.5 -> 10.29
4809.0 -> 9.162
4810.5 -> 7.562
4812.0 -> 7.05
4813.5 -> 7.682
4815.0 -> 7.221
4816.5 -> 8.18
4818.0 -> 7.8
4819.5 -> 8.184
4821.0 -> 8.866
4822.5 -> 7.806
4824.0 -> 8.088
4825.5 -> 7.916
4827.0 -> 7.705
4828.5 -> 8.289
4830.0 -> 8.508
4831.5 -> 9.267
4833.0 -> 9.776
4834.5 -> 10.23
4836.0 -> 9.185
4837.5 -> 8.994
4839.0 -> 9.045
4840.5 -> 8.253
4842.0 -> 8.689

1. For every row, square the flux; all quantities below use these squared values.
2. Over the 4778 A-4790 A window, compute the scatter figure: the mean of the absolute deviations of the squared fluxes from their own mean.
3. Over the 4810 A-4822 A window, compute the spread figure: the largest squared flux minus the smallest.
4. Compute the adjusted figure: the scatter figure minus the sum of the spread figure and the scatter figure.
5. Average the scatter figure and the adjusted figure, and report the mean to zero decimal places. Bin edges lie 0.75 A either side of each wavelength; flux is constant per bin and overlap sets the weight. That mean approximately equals -11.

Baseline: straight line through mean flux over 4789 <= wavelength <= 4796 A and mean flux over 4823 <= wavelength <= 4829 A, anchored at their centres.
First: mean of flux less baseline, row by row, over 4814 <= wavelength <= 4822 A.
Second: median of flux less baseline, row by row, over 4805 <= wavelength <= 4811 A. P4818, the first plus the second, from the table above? 1.2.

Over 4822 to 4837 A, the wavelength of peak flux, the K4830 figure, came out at 4834.5 A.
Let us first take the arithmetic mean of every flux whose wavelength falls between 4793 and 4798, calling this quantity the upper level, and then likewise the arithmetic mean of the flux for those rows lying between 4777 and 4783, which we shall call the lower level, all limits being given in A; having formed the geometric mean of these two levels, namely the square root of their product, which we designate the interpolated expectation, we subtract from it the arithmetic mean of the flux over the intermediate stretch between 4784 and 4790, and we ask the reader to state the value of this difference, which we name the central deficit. 0.04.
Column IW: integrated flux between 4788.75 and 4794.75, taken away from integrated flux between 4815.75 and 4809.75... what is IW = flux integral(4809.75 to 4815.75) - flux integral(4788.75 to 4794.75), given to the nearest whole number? -7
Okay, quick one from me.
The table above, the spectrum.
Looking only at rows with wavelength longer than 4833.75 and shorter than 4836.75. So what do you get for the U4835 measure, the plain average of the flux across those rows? 9.7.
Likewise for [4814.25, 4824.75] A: 8.0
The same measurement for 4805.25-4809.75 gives 10.0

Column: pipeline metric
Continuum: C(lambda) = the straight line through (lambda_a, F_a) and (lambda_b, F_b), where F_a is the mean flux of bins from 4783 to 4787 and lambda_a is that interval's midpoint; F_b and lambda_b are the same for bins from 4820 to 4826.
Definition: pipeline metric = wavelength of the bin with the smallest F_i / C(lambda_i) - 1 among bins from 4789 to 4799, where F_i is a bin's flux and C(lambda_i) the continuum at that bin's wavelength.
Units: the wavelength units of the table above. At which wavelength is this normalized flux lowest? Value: 4794.0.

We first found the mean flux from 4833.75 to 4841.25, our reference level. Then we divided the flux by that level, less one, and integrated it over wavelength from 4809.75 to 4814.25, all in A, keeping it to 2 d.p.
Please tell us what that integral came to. -0.84 A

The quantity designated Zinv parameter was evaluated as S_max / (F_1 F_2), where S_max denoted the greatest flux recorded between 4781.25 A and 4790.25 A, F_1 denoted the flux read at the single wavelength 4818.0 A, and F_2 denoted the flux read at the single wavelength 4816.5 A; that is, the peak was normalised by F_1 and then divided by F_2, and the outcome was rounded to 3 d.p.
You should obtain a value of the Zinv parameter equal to 0.136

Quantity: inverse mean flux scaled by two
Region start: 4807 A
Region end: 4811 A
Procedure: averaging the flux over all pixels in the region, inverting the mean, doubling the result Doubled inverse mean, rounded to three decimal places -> 0.222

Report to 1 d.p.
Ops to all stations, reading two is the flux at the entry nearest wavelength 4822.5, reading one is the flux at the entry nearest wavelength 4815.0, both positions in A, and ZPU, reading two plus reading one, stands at 15.0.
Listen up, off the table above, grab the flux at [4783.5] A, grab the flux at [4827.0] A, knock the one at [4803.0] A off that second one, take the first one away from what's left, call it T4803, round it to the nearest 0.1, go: -8.8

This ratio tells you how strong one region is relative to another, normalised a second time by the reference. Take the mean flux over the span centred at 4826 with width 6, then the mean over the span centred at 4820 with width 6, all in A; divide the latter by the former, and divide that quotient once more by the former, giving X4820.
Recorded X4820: 0.128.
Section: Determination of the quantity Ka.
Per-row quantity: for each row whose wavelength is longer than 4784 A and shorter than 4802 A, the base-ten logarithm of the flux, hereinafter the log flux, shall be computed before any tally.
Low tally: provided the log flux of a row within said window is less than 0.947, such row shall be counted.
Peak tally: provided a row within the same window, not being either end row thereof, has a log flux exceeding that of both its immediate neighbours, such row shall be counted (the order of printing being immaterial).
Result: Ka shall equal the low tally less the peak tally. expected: 6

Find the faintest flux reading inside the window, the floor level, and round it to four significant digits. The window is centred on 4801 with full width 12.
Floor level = 7.405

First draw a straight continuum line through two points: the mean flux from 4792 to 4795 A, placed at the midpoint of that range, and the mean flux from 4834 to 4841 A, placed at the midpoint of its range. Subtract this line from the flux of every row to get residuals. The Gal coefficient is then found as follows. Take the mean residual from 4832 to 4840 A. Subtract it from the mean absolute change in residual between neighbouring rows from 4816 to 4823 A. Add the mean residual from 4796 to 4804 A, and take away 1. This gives -0.5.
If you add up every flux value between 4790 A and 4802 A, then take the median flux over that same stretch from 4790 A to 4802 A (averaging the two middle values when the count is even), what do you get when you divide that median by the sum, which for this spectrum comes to 0.12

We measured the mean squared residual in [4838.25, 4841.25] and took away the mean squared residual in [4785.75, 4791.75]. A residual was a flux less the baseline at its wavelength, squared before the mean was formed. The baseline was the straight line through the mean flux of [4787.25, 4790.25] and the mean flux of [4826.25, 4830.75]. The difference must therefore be -1.1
